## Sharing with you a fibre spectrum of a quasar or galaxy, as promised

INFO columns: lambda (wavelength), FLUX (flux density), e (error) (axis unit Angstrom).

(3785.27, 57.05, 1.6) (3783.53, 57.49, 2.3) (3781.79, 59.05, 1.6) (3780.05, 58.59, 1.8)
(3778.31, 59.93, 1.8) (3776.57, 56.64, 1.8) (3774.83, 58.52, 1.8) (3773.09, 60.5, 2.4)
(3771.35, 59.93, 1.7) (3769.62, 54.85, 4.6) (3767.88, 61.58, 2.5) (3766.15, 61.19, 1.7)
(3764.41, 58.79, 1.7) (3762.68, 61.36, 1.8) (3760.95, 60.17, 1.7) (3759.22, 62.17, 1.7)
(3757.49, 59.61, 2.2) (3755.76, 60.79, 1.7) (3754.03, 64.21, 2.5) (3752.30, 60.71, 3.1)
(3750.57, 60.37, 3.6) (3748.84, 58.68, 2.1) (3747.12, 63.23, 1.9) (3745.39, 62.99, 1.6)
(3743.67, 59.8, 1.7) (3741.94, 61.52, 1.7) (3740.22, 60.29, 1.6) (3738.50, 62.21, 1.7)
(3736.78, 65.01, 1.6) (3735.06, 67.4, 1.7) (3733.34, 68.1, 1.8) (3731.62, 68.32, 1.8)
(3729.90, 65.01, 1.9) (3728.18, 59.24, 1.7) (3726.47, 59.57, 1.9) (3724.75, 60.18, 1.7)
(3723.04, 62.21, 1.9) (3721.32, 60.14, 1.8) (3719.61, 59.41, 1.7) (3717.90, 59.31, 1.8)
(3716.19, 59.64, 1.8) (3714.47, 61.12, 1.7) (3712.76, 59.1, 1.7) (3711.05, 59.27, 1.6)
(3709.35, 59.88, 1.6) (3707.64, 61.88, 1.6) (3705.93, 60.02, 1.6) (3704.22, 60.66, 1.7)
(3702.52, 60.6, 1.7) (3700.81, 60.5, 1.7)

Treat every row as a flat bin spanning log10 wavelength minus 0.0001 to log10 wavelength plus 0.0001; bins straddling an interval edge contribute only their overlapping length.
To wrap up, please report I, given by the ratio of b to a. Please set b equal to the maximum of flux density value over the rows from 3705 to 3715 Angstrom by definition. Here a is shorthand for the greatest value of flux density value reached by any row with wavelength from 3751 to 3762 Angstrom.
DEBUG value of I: 0.96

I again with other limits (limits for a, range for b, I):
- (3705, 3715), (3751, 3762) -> 1.04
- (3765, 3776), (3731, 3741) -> 1.11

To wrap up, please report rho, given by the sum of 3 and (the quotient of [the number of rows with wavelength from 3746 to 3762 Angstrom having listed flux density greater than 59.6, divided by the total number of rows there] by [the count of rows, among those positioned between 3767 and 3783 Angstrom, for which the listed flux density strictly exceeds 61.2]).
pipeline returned 3.89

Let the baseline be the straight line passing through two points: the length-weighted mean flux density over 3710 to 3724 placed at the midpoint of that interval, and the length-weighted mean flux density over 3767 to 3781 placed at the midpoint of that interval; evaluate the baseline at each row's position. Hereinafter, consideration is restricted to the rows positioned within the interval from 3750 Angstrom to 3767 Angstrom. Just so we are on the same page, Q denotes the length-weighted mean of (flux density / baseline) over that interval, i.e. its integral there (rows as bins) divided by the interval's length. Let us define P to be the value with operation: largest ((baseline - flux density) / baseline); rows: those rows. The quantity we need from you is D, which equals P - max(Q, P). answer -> -1.03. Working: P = 0.004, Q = 1.03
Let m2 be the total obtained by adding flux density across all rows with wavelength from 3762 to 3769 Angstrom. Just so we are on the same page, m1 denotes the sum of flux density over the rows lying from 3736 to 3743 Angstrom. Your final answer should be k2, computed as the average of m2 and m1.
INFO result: 246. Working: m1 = 249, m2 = 243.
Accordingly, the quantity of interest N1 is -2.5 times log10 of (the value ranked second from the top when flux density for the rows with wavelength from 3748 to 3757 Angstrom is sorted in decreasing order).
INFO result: -4.460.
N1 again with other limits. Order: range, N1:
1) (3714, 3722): -4.448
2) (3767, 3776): -4.454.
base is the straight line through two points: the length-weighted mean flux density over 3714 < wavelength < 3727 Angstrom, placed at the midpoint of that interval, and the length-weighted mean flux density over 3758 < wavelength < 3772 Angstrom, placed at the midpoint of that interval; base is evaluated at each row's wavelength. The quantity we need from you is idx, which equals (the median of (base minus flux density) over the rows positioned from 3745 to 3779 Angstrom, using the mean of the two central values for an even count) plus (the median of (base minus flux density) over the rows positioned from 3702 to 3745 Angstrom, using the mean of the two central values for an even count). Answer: -0.58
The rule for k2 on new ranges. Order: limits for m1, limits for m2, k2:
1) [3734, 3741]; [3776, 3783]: 245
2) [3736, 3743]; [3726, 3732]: 251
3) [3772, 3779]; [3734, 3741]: 245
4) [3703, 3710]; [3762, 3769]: 243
